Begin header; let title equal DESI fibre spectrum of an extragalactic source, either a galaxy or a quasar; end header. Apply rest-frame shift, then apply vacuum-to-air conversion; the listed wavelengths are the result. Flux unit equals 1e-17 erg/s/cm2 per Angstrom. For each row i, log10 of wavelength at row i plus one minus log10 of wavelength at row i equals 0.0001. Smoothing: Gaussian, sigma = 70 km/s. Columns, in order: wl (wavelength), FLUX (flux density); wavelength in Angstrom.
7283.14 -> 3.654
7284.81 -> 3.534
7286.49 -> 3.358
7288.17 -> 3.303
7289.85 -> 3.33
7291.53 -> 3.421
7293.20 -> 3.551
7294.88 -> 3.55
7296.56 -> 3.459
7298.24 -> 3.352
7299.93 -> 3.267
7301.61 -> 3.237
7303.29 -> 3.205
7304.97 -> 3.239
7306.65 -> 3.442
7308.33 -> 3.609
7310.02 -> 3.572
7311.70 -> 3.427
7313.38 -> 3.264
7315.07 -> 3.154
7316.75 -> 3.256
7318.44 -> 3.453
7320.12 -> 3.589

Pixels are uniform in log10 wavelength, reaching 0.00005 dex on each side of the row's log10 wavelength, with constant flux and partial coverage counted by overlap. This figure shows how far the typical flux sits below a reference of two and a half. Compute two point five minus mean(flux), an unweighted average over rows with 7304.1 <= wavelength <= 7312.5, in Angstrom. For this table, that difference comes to -0.958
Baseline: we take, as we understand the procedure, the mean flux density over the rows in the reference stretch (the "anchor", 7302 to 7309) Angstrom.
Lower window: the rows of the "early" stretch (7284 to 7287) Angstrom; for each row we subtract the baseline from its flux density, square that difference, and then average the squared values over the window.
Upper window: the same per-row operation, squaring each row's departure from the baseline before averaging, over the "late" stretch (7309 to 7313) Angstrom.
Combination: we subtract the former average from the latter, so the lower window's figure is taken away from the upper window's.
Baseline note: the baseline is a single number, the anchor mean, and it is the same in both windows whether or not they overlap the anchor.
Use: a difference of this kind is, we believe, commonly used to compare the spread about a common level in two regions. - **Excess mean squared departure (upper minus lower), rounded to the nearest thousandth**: 0.008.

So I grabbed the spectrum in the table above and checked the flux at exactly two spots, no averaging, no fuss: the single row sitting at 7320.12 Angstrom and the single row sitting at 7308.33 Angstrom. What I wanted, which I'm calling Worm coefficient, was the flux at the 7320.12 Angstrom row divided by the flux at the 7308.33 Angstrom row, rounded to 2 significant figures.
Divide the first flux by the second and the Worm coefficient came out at 0.99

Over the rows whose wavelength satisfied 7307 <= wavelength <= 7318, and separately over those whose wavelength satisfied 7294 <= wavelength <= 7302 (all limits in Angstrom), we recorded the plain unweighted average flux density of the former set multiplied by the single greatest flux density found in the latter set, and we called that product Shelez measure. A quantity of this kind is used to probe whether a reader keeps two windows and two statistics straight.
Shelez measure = 12.0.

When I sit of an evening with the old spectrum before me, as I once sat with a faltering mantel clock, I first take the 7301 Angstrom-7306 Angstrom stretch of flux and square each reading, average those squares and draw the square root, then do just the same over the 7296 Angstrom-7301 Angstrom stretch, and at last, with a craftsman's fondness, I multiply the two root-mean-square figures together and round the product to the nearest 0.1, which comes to 10.8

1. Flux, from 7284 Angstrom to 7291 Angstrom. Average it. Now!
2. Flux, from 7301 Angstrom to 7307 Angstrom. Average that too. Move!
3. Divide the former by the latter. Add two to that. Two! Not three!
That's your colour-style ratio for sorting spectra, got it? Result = 3.03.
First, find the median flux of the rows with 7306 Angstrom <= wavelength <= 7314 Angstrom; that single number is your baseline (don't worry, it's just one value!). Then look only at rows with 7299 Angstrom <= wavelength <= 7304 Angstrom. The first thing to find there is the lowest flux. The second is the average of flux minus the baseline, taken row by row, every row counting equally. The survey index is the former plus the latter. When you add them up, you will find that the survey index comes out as 3.00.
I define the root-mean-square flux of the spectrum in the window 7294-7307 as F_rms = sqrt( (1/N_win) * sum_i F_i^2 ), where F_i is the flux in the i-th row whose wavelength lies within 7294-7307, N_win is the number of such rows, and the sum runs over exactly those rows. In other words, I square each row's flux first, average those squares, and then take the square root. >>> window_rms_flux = 3.35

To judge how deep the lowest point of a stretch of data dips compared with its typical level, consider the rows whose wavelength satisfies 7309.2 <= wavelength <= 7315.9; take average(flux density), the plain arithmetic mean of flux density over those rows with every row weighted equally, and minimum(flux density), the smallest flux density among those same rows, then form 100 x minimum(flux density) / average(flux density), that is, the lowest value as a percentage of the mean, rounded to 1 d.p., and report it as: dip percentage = 94.0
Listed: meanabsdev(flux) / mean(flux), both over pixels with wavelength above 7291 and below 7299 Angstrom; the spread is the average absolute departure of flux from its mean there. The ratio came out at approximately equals 0.019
